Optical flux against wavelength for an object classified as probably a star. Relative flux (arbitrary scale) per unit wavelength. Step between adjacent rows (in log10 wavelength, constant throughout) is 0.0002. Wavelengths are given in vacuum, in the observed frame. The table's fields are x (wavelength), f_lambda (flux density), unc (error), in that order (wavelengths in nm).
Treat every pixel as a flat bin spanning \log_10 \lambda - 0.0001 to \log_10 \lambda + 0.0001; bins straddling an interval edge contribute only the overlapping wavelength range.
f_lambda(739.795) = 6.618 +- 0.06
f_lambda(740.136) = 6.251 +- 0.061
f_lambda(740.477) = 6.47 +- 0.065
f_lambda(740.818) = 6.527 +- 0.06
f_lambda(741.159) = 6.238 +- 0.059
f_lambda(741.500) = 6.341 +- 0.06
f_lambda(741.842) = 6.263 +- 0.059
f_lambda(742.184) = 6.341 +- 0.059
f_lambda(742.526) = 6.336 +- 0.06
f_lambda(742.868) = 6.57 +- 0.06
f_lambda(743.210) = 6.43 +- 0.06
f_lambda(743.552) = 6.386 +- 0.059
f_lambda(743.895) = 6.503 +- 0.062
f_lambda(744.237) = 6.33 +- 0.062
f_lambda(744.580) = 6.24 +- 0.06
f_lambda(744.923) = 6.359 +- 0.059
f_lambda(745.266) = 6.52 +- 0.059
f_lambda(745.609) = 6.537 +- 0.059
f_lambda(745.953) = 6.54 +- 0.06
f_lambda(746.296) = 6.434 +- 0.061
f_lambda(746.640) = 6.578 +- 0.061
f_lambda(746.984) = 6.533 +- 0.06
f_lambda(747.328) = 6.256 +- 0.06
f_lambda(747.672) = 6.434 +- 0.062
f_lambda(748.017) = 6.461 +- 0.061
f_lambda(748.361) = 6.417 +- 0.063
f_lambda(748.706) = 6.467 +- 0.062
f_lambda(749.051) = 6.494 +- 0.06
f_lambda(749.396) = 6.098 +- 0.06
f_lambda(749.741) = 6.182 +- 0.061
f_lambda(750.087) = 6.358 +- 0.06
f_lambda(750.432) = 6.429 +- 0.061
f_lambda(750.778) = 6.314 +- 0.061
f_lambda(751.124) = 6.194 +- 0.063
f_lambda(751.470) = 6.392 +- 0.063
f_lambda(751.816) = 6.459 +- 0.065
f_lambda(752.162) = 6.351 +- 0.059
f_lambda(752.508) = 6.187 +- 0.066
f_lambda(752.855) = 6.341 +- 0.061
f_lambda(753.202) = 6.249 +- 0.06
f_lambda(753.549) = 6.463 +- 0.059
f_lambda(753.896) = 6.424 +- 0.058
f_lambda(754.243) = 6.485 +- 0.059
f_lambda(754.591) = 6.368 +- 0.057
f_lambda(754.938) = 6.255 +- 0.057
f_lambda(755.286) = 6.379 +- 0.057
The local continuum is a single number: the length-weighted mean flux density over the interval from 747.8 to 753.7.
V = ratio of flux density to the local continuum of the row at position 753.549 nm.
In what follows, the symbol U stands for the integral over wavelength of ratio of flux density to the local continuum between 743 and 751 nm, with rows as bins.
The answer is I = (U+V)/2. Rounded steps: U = 8.1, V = 1.02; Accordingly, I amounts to 4.5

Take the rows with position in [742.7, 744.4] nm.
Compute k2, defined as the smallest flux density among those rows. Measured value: 6.33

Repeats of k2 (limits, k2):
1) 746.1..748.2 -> 6.256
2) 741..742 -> 6.238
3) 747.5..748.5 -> 6.417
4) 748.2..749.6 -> 6.098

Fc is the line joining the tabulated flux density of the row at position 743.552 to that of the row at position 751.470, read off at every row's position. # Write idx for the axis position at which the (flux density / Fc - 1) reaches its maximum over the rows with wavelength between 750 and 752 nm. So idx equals 751.816 nm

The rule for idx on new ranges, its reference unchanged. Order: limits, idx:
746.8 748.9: 746.984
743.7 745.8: 745.609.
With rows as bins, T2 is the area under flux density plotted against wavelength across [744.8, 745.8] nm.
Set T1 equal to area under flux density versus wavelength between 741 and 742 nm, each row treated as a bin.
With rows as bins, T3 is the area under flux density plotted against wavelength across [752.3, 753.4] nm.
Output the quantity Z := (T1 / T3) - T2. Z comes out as -5.57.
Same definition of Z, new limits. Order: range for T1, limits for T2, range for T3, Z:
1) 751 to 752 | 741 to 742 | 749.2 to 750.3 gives -5.35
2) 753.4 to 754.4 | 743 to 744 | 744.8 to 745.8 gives -5.44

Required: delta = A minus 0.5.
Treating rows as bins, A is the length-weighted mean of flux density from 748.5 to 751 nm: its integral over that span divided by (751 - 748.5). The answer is 5.83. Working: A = 6.33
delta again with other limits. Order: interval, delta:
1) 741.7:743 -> 5.87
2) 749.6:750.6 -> 5.83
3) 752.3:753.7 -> 5.81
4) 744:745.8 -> 5.90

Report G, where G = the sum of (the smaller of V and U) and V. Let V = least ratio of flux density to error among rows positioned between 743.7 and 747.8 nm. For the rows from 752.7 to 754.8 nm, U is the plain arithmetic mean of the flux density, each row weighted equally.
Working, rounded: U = 6.39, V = 102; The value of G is 108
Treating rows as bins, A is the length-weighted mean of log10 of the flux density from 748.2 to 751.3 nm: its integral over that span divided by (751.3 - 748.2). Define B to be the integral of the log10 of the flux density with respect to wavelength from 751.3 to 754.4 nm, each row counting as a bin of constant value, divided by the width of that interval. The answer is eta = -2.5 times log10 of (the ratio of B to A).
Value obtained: -0.005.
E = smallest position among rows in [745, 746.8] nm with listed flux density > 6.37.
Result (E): 745.266 nm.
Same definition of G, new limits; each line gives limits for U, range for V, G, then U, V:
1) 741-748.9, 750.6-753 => 100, 6.41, 94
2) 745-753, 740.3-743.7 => 106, 6.39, 100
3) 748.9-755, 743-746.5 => 108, 6.34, 102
